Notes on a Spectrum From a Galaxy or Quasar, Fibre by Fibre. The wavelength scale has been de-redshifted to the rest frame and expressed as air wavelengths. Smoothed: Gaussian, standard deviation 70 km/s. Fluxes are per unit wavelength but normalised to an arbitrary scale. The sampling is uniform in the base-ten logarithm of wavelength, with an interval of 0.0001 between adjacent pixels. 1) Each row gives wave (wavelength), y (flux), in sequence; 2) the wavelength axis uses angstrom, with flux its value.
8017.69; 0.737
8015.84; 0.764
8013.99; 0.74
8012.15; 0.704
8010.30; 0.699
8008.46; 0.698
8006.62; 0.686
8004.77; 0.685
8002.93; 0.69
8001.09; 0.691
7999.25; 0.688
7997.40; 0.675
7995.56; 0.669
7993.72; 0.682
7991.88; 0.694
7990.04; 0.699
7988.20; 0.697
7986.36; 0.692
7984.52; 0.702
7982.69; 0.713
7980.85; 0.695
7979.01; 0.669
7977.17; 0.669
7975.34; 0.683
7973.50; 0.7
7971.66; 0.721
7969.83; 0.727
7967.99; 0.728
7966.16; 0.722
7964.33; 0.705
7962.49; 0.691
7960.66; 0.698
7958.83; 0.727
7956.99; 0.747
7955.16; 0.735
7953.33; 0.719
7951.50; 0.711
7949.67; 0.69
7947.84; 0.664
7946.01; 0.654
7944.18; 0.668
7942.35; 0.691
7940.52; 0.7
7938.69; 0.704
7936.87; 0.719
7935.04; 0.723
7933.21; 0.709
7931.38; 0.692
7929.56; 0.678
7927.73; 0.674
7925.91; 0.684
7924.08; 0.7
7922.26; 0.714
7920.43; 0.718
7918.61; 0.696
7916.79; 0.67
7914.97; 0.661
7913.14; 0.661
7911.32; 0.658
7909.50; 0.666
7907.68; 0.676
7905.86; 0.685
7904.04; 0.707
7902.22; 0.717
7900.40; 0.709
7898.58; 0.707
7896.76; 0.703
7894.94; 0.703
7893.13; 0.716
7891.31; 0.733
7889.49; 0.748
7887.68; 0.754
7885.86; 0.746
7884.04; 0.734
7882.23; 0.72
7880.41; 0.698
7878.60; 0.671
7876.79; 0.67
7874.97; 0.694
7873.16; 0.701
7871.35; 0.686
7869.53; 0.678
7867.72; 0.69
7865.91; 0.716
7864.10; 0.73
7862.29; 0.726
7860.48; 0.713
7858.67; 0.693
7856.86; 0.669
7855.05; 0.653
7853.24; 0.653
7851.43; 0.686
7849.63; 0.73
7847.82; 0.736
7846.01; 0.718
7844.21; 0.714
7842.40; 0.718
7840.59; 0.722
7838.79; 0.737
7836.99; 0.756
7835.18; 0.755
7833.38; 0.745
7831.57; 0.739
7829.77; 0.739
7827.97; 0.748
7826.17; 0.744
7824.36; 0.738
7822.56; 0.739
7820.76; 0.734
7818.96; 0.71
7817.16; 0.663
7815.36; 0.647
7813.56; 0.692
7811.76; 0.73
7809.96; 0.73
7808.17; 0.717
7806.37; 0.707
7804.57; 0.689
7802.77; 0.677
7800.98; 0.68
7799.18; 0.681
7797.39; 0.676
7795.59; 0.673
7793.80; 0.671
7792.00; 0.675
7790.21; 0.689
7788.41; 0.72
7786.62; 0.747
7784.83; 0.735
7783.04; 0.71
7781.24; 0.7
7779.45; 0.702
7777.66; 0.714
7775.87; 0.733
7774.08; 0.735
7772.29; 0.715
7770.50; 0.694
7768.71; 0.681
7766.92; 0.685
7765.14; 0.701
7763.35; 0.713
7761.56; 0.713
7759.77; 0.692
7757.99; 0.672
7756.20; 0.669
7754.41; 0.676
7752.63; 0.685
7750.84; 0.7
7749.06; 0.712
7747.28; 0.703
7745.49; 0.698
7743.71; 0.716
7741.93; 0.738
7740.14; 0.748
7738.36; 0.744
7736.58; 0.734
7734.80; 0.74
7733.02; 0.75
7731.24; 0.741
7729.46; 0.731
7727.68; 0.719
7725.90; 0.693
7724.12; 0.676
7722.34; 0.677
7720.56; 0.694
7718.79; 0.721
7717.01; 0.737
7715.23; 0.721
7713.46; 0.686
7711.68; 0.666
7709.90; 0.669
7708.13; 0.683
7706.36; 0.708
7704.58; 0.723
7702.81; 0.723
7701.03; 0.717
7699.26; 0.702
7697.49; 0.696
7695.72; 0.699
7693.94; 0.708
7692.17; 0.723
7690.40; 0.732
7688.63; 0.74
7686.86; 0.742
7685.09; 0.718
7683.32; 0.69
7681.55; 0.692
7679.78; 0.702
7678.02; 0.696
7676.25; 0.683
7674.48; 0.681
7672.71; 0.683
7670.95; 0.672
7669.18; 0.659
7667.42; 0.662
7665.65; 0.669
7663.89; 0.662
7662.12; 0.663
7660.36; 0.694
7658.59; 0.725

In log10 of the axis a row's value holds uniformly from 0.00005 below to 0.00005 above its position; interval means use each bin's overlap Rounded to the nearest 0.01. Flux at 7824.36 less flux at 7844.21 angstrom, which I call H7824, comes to 0.02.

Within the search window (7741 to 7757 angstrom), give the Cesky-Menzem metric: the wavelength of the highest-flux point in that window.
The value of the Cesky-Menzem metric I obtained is 7741.93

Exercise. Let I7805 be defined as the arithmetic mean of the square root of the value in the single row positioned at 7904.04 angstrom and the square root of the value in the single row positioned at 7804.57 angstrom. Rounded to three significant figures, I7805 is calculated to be 0.835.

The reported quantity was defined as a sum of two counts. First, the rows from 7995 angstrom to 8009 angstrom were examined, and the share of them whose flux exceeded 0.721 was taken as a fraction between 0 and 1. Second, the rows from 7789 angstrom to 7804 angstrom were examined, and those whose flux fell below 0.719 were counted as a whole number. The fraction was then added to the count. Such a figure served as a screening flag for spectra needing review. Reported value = 8.0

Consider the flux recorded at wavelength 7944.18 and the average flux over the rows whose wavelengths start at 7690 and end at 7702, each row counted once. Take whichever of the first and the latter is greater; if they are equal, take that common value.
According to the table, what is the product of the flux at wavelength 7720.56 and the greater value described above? 0.49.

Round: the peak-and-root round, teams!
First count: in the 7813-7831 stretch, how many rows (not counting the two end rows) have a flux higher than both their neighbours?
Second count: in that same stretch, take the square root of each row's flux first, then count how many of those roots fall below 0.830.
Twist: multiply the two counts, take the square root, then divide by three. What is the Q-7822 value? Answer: 0.67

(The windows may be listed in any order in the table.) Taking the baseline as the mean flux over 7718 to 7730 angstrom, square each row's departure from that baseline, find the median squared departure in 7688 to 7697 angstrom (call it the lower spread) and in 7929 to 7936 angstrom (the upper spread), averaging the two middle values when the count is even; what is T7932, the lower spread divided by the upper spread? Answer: 1.7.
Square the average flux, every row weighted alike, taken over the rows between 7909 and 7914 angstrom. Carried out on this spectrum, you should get 0.438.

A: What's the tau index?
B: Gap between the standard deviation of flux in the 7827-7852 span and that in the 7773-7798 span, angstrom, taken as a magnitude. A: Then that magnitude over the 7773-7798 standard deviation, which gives 0.28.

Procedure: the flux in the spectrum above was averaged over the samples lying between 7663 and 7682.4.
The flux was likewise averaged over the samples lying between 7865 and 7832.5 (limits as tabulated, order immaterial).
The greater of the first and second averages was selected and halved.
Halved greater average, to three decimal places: 0.357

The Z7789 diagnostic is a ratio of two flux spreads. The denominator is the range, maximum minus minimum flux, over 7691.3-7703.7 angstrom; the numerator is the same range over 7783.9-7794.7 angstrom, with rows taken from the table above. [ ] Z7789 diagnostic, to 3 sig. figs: 2.81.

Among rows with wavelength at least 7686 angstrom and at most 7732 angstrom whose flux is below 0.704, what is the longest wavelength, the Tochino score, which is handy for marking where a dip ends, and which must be 7725.90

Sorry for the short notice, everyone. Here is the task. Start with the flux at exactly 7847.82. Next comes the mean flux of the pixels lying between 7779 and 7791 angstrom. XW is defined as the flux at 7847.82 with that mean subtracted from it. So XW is 0.021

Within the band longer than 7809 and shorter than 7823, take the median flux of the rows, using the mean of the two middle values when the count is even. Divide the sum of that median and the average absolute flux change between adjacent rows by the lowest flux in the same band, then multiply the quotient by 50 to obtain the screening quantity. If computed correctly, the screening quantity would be 57.6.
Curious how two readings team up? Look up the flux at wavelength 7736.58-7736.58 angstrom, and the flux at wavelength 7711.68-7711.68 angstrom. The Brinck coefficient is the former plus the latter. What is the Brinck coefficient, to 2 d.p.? 1.40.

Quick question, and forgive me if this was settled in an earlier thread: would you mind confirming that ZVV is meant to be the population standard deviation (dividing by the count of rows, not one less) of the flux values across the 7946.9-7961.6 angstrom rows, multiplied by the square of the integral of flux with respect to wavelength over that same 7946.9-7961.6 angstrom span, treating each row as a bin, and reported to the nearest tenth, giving 2.7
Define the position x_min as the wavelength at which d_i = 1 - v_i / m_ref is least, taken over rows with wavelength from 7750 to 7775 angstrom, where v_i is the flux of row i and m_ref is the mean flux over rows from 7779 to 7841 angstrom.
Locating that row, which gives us 7774.08 angstrom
